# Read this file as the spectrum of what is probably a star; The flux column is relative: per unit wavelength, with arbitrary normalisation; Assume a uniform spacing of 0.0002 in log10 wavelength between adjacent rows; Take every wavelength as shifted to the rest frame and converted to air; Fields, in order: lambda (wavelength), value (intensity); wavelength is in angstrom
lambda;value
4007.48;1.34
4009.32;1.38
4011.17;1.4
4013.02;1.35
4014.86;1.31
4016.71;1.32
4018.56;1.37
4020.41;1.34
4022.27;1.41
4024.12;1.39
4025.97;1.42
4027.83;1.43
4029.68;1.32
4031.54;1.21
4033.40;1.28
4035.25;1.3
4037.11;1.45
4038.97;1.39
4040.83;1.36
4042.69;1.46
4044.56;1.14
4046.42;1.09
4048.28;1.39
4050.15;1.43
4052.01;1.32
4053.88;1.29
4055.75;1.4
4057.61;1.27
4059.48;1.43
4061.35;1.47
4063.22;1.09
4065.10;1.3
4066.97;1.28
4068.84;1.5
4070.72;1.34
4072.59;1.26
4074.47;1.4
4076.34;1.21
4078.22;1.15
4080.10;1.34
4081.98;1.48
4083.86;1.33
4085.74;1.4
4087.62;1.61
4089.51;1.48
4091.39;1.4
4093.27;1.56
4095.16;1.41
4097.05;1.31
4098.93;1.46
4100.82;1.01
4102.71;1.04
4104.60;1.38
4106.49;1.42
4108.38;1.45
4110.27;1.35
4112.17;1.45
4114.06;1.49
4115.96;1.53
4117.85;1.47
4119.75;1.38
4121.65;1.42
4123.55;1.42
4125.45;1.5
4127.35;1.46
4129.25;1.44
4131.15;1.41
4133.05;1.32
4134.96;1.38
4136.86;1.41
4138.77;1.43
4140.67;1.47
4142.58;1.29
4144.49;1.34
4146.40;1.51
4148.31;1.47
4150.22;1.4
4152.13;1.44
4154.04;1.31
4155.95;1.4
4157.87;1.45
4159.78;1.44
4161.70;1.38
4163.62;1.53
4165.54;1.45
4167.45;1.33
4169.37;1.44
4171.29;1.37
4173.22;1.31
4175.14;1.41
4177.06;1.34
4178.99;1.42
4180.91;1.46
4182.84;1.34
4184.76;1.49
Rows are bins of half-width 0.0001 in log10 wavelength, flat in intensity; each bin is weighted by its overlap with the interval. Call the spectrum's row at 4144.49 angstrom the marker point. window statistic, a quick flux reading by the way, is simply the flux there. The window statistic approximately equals 1.34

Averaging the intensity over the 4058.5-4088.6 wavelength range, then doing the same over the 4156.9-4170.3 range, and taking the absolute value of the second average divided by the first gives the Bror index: 1.06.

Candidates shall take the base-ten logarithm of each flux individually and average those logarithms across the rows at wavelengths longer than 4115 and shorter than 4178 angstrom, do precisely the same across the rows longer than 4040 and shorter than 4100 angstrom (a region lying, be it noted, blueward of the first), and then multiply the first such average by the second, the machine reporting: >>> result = 0.0195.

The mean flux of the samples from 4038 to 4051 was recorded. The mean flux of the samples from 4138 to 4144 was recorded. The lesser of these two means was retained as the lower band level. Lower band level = 1.32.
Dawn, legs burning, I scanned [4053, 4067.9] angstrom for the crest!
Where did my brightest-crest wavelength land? 4061.35 angstrom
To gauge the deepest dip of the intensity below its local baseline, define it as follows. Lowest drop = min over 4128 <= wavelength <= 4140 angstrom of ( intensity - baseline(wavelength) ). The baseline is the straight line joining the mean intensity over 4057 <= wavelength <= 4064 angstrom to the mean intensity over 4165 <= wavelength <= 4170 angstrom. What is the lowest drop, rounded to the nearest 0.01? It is -0.06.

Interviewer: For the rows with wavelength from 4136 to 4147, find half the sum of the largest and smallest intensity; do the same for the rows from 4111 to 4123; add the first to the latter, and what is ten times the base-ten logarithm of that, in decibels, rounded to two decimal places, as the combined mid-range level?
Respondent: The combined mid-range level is 4.56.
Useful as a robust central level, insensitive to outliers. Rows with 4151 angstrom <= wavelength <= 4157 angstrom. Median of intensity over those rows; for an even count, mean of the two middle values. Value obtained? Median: 1.40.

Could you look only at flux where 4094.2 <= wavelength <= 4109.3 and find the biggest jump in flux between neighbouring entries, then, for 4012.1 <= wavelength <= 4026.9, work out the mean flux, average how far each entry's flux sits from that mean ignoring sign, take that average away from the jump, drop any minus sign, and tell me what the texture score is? 0.42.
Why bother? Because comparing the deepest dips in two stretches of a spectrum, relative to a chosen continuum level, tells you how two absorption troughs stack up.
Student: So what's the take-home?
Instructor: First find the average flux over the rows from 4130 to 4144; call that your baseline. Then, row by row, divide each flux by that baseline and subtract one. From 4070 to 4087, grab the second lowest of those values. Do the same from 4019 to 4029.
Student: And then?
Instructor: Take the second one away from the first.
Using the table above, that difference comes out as -0.13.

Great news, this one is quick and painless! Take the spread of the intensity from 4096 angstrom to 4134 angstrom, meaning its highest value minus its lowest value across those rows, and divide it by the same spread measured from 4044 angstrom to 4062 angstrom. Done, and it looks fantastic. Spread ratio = 1.4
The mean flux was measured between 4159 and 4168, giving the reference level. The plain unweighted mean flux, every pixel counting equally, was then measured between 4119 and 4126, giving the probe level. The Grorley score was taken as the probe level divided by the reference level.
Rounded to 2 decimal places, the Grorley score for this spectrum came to 1.00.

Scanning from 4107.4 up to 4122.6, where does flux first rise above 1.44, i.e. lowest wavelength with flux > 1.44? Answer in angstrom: 4108.38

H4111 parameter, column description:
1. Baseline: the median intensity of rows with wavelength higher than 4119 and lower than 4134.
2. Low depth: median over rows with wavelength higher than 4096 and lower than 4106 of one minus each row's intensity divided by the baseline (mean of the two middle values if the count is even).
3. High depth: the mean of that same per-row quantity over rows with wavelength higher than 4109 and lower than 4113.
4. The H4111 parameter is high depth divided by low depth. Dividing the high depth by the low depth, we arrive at 0.2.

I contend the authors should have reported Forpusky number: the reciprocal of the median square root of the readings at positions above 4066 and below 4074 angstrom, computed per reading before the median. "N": 0.874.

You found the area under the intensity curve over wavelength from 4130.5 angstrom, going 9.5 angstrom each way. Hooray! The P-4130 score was 27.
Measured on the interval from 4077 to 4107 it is 41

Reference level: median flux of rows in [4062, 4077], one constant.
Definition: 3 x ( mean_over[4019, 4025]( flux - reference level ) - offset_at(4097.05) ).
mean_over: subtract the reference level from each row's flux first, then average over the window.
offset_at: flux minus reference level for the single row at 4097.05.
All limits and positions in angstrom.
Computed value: 0.21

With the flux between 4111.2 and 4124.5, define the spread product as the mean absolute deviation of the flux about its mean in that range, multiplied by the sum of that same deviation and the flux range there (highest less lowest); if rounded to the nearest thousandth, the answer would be 0.007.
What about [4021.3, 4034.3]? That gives 0.020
